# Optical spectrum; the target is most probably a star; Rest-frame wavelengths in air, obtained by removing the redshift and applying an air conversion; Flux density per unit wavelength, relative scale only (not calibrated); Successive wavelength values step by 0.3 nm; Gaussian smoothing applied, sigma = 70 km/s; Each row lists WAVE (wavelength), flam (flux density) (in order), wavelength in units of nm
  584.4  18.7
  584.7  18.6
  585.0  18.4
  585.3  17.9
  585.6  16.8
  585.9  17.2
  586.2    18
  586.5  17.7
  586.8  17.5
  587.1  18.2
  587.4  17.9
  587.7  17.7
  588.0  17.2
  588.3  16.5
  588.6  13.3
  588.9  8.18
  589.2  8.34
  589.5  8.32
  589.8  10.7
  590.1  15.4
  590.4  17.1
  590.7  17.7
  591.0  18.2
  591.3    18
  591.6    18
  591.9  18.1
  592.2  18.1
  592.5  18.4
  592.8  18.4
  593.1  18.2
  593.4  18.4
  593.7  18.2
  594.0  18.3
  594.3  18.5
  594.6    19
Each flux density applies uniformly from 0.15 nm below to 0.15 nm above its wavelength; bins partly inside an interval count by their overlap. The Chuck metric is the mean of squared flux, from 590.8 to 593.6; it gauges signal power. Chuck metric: 331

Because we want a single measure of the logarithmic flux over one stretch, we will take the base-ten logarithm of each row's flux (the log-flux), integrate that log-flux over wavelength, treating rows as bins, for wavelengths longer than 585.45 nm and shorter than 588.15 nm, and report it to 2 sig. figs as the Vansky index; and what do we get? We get 3.4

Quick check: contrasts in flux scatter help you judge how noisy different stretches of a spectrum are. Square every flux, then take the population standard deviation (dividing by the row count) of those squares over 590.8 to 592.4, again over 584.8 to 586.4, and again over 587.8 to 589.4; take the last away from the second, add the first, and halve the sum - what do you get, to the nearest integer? -37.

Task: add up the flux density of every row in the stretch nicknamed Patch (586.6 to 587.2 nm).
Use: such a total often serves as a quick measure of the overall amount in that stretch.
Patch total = 35.7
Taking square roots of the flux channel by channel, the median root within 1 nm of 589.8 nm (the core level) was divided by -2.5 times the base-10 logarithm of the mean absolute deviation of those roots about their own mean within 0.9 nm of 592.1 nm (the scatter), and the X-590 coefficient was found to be 0.8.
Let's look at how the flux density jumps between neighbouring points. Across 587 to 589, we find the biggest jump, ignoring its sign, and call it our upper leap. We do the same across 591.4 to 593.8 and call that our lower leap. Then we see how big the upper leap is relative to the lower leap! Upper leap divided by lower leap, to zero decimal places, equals 17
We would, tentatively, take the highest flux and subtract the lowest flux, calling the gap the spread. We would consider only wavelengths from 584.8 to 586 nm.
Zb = 1.6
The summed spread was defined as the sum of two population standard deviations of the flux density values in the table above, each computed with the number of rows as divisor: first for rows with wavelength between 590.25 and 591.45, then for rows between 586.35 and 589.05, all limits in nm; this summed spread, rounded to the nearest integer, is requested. 4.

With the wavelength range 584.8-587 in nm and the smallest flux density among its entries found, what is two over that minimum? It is 0.12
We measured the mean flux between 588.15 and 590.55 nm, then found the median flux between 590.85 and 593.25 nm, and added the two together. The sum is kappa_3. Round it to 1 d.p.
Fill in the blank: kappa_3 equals 30.4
